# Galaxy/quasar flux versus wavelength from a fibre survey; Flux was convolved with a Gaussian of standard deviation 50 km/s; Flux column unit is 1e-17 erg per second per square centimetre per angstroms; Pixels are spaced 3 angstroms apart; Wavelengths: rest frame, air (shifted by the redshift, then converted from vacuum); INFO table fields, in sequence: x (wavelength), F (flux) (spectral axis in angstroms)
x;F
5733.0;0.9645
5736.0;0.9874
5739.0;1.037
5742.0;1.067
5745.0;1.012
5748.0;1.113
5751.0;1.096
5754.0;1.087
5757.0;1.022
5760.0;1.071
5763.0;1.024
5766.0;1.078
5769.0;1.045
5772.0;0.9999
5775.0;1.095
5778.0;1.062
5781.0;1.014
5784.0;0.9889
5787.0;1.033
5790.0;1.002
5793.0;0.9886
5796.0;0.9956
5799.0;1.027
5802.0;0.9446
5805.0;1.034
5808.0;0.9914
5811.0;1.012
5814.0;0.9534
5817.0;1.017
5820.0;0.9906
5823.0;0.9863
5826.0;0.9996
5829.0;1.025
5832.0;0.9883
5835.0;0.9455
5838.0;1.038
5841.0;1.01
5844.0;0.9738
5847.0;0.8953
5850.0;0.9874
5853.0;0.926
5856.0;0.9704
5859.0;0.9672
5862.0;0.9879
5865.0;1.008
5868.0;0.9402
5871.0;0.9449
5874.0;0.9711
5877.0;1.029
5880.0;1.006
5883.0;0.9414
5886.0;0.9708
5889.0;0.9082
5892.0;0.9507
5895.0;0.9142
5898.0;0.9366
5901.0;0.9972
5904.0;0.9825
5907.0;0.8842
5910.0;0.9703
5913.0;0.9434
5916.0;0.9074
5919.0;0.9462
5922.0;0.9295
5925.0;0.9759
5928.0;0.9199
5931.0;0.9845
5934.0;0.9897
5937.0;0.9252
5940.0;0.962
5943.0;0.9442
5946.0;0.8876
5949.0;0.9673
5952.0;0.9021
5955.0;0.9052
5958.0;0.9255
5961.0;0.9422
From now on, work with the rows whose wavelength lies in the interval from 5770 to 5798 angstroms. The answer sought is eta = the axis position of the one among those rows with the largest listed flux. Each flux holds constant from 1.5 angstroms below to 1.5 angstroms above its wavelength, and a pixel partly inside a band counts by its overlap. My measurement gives 5775.0 angstroms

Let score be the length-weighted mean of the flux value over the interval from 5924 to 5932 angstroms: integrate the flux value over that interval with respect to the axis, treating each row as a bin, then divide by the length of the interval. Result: 0.96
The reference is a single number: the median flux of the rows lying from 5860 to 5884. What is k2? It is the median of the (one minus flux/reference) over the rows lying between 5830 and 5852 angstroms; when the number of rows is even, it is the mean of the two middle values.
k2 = -0.008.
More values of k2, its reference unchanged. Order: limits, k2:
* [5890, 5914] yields 0.033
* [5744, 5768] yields -0.097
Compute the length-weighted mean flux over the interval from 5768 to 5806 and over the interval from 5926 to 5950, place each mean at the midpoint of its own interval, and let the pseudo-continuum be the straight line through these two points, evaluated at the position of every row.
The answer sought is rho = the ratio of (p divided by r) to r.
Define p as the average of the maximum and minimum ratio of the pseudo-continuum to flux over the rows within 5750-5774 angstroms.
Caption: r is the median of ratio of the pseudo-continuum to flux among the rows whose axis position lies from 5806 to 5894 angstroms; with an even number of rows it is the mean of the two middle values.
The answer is 0.96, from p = 0.984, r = 1.01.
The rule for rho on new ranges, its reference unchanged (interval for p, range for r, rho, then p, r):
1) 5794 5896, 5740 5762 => 1.11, 1.027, 0.96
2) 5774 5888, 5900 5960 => 0.99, 1.020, 1.01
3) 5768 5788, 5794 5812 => 0.97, 0.982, 1.01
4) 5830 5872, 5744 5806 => 1.06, 1.031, 0.98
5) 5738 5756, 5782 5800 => 0.95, 0.977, 1.02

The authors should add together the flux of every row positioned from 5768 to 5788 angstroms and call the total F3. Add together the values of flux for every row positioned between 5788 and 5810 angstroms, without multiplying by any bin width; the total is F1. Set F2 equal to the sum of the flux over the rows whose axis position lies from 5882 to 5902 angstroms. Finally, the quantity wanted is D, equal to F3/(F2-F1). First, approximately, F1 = 7.0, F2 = 6.62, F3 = 7.24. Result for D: -20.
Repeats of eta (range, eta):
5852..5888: 5877.0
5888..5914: 5901.0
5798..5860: 5838.0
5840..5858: 5841.0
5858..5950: 5877.0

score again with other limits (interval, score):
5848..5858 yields 0.96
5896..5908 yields 0.95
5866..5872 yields 0.95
